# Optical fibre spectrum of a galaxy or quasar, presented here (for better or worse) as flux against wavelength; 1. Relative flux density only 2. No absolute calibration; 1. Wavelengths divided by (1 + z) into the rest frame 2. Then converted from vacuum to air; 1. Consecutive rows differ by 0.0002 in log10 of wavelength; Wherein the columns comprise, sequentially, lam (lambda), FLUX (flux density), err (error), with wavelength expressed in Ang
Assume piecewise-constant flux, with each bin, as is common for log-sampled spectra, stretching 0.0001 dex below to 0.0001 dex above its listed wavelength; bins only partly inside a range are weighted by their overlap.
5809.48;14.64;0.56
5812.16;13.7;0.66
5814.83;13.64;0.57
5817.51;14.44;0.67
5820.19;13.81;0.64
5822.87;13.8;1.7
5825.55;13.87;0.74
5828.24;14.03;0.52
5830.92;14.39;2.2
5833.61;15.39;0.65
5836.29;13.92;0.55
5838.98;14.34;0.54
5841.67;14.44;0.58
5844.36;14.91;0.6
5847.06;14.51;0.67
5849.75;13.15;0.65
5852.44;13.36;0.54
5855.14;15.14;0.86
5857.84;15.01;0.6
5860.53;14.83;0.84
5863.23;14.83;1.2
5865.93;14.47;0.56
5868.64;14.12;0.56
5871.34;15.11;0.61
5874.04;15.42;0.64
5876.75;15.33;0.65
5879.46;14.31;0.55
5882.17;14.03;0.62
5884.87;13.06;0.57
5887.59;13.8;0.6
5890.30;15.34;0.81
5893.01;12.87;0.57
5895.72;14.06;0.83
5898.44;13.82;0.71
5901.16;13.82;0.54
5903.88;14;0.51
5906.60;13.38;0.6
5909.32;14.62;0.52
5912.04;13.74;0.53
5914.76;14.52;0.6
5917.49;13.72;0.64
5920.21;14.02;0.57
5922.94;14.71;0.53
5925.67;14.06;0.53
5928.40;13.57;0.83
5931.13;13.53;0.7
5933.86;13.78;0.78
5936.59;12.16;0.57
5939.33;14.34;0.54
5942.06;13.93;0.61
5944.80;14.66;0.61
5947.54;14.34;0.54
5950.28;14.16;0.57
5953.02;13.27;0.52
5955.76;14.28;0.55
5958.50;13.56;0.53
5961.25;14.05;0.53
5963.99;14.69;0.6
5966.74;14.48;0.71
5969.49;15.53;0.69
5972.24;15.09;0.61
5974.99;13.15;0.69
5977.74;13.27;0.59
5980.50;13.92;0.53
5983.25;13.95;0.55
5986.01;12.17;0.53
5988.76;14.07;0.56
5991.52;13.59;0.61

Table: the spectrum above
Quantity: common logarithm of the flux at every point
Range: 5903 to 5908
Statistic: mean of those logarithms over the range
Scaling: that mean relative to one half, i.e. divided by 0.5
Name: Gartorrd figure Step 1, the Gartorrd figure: 2.27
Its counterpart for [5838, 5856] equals 2.31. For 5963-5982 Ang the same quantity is 2.31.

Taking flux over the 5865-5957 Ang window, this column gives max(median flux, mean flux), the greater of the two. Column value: 14.1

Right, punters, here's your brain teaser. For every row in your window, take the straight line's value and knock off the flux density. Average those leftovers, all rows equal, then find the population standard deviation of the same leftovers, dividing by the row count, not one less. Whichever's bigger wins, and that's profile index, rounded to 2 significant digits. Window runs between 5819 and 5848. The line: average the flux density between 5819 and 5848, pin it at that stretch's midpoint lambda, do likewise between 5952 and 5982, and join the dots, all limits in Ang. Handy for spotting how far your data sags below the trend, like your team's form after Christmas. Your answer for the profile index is 0.49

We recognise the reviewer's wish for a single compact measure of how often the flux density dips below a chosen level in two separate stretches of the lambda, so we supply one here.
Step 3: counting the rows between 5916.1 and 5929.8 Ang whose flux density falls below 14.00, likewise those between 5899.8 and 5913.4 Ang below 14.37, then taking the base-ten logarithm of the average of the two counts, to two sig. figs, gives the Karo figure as 0.48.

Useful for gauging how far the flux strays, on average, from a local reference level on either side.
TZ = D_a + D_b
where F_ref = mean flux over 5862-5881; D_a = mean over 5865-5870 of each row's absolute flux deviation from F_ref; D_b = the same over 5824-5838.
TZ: 1.2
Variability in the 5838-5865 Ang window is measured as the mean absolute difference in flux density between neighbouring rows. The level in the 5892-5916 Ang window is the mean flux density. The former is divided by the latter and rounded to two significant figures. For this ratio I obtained 0.037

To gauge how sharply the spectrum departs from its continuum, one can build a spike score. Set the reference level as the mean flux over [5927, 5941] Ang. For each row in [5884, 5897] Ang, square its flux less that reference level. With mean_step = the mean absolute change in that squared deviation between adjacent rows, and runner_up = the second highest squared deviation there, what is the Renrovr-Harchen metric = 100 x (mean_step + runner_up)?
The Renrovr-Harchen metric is 201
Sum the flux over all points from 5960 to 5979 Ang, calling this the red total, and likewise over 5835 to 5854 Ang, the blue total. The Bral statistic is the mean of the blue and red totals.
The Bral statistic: 99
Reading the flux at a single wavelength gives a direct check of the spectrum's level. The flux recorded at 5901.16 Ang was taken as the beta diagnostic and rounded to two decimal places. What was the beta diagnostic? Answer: 13.82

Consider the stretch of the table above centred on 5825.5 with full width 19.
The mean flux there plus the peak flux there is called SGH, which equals 29.6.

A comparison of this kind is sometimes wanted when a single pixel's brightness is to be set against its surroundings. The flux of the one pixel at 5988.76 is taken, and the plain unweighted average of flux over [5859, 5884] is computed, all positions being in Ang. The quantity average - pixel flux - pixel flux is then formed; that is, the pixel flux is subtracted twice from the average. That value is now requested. -13.4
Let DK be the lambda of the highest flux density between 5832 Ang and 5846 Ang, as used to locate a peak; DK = 5833.61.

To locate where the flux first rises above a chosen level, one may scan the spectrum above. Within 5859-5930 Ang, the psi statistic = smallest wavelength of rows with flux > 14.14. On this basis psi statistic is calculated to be 5860.53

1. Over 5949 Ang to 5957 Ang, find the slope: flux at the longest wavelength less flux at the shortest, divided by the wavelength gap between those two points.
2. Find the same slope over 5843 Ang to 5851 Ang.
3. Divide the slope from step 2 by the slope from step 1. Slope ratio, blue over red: -14.9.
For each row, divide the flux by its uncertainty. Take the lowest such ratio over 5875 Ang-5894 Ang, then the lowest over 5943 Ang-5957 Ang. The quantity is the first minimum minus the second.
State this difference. -5.1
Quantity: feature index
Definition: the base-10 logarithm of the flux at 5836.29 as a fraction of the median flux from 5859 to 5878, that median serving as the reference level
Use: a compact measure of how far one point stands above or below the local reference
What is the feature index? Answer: -0.028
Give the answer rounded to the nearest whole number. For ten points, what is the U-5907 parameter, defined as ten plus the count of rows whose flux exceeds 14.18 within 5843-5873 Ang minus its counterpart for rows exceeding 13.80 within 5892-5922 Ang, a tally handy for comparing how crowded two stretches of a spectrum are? 11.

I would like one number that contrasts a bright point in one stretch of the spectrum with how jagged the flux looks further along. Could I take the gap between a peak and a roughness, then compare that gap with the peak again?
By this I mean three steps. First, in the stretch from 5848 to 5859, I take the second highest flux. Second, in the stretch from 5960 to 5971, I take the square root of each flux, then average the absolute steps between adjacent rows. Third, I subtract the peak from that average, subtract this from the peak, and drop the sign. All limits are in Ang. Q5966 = 29.9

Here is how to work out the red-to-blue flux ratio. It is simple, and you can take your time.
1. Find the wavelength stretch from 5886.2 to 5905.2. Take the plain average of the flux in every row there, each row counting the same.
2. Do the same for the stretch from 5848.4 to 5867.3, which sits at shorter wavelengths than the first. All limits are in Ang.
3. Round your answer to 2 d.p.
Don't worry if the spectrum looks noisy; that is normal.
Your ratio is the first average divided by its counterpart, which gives 0.97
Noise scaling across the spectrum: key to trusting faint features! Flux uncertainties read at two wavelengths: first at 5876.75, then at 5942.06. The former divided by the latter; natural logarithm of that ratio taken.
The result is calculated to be 0.06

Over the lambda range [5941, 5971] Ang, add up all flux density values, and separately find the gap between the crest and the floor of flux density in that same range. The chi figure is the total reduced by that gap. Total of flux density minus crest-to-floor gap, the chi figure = 155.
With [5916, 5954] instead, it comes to 192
